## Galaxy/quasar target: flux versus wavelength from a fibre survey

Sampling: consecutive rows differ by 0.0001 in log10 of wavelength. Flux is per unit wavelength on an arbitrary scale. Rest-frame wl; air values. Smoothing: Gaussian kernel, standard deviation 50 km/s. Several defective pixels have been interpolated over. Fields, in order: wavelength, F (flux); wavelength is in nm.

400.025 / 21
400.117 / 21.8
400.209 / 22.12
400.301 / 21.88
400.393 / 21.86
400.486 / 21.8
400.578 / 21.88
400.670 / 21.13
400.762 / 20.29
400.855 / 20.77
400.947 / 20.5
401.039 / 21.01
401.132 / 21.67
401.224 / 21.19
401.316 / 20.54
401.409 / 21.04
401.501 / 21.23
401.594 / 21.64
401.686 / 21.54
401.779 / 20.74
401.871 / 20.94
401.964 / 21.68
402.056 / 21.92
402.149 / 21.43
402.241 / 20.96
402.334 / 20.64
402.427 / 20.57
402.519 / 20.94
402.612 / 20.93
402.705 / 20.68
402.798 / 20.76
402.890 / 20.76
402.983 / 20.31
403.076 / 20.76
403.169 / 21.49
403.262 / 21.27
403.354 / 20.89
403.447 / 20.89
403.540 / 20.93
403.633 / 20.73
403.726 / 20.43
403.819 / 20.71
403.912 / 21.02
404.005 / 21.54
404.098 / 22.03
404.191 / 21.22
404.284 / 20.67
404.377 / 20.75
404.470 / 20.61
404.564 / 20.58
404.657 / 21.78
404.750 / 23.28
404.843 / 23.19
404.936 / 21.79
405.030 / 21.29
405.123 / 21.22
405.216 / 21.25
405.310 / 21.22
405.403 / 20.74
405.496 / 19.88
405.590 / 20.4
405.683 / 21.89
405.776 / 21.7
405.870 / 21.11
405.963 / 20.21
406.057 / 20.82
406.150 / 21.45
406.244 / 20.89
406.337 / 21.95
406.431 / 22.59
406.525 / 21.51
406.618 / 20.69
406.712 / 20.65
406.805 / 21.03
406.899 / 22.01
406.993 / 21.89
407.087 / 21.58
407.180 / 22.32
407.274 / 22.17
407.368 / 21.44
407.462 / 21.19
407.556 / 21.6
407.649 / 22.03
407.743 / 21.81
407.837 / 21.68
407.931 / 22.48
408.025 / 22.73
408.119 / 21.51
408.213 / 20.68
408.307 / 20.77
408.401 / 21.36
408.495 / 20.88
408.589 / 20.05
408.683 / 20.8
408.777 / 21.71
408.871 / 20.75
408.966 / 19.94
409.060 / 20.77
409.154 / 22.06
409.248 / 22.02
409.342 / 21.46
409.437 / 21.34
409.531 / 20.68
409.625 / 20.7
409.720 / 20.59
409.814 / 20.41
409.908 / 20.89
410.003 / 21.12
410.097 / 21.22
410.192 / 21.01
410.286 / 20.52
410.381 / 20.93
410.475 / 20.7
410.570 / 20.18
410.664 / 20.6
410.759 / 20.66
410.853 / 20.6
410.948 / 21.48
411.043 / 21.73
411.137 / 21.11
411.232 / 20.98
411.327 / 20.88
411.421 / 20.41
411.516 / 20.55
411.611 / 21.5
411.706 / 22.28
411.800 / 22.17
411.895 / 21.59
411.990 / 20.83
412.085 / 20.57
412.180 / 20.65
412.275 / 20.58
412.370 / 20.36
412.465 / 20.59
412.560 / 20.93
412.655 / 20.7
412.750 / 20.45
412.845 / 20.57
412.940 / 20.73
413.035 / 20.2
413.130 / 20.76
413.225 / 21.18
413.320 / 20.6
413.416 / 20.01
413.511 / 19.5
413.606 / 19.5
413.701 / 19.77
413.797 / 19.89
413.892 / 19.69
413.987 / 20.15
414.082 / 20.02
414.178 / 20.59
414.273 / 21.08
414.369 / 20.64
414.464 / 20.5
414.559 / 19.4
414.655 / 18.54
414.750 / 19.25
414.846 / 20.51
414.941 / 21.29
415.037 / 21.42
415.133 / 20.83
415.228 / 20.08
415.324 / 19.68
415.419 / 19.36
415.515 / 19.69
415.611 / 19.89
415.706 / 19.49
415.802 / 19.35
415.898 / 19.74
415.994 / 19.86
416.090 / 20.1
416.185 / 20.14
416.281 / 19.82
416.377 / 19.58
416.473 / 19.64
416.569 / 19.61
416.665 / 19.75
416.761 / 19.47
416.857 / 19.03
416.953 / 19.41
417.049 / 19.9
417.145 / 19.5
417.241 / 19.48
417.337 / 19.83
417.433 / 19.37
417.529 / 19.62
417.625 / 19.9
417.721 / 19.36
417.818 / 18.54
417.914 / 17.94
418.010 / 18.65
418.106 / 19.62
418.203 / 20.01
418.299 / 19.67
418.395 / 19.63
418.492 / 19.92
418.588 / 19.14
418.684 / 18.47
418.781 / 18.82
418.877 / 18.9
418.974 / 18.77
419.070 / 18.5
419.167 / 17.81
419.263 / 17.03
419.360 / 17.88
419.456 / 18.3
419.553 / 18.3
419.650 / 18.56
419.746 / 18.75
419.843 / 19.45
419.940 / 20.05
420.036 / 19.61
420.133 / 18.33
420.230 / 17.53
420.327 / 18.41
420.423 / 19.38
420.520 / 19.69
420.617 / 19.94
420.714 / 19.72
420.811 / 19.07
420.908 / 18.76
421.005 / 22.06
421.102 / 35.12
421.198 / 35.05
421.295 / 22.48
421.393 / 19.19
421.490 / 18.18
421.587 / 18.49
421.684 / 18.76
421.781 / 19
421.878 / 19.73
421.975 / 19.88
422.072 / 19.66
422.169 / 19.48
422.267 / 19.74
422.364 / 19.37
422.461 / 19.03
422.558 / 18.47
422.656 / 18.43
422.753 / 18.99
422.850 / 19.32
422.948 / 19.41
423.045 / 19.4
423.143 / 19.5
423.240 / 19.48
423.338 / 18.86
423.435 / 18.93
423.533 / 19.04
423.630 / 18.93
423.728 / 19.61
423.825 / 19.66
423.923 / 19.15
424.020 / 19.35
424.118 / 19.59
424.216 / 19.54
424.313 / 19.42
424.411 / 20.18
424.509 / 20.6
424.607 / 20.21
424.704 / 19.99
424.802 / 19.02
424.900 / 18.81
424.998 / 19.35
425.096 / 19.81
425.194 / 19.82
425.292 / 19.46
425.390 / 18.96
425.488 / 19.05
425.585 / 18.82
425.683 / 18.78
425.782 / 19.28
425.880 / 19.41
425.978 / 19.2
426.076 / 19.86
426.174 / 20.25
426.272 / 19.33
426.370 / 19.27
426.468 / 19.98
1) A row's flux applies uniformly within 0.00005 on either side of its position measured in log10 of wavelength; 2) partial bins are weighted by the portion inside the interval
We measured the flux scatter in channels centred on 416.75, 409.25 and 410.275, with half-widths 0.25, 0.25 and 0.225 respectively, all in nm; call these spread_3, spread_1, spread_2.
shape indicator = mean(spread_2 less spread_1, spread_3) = 0.0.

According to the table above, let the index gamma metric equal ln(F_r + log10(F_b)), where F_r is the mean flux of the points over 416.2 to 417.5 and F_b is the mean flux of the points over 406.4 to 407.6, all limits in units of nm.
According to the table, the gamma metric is 3.04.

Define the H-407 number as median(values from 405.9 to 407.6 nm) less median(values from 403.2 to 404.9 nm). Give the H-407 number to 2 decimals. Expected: 0.57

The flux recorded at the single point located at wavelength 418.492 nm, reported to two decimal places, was 19.92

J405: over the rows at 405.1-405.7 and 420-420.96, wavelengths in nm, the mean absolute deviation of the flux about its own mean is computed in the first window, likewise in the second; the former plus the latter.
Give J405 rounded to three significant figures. 1.15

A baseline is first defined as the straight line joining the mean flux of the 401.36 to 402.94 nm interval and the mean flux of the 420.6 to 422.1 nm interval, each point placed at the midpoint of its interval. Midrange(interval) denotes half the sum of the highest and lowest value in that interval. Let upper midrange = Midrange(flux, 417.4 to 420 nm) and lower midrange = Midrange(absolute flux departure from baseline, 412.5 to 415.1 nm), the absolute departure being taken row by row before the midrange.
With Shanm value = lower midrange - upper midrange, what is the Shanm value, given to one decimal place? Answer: -17.1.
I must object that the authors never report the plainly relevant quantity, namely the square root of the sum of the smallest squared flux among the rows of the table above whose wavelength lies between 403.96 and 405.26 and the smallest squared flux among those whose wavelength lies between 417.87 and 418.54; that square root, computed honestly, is 27.3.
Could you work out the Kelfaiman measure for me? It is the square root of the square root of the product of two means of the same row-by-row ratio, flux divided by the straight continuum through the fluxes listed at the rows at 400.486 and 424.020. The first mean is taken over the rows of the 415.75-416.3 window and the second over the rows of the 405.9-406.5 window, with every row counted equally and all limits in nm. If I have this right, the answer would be 0.997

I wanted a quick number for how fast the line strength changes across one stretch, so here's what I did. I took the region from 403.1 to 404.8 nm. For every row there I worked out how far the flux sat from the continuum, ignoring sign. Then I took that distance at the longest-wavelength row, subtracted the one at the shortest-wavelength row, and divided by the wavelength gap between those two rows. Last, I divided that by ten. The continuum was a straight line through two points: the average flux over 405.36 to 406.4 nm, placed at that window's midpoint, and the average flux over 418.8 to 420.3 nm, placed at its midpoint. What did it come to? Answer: 0.13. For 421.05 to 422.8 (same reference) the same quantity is -0.96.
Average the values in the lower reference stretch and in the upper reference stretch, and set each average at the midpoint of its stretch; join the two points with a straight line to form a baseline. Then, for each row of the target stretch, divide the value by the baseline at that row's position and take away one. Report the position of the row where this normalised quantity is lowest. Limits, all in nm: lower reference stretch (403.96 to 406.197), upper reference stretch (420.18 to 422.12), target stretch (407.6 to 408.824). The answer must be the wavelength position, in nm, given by 408.589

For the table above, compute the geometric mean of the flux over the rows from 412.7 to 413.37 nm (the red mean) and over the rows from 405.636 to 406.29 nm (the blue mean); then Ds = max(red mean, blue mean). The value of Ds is 21.1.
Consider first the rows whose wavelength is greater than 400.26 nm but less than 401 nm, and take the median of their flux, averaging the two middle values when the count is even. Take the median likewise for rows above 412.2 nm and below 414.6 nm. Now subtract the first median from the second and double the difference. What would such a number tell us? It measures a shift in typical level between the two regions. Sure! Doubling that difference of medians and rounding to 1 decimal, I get -1.9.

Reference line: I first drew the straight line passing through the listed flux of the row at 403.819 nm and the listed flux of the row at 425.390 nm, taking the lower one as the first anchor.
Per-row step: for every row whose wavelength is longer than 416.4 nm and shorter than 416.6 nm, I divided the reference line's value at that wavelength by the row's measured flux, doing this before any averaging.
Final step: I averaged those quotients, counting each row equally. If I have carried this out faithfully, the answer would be 1.00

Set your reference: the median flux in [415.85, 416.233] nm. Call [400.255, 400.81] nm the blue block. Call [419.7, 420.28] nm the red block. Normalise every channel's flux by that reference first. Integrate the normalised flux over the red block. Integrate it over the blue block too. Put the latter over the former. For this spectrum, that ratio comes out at 1.1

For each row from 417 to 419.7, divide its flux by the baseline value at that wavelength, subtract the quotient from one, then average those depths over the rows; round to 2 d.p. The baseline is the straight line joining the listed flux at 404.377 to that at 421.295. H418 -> 0.14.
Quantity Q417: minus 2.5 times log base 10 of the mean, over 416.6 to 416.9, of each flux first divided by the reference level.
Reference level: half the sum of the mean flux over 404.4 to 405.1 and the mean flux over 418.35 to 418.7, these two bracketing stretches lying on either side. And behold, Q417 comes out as 0.061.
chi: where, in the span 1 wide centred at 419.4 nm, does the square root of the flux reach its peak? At 419.843 nm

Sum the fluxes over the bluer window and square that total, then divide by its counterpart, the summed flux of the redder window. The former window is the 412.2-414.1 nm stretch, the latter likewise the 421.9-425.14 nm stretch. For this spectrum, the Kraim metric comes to 258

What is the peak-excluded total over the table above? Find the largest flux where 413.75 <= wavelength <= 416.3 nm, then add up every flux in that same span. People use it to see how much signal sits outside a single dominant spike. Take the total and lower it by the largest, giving 520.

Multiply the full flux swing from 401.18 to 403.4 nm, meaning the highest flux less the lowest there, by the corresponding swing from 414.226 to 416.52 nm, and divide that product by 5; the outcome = 0.9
